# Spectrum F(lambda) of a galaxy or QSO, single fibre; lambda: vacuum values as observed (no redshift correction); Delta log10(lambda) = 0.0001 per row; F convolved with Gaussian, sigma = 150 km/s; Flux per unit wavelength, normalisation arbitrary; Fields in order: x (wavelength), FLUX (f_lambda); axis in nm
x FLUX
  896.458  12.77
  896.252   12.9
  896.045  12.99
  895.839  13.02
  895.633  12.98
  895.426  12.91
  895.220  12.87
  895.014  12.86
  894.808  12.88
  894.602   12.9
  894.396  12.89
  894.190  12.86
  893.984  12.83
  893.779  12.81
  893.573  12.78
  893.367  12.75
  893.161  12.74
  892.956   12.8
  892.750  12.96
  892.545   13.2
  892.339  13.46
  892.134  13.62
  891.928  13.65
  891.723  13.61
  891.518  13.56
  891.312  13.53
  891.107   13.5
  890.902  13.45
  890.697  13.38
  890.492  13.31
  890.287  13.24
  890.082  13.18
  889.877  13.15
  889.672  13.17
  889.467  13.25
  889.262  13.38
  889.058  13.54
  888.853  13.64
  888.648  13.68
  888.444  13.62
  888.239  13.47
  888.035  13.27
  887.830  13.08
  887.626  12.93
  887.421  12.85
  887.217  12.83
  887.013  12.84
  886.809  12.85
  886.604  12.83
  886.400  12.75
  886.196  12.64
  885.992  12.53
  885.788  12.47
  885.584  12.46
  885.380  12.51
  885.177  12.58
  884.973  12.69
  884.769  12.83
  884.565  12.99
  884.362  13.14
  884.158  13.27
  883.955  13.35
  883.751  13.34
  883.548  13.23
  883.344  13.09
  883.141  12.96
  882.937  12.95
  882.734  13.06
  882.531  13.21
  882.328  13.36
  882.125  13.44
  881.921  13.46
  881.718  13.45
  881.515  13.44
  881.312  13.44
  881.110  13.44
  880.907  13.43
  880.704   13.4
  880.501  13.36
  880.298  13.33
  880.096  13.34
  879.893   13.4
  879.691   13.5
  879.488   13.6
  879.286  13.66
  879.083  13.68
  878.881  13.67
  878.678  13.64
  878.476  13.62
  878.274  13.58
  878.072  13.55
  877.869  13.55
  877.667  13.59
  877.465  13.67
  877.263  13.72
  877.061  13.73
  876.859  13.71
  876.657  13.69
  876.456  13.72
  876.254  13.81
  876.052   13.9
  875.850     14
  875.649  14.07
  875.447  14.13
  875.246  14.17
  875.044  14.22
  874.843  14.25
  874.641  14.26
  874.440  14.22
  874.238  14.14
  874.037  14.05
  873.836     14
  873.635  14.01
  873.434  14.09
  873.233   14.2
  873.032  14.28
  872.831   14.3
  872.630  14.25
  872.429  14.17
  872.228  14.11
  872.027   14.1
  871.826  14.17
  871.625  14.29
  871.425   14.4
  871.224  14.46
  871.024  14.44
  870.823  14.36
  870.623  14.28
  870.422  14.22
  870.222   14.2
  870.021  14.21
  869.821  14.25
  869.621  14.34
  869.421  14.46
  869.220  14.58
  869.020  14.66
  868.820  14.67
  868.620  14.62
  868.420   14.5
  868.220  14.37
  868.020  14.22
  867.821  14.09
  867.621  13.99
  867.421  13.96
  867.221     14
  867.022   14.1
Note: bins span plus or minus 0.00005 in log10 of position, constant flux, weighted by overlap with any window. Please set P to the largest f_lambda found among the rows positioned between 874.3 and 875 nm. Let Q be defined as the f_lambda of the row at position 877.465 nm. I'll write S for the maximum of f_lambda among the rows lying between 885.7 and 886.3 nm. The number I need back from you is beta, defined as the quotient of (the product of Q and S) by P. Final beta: 12.1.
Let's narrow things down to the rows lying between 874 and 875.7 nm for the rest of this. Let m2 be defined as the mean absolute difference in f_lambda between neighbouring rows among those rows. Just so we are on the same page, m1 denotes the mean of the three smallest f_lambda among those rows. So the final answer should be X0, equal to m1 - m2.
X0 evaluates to 14.0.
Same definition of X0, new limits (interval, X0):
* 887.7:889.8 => 13.0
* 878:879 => 13.6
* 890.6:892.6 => 13.3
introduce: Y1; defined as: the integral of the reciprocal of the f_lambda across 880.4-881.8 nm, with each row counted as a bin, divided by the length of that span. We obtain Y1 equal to 0.075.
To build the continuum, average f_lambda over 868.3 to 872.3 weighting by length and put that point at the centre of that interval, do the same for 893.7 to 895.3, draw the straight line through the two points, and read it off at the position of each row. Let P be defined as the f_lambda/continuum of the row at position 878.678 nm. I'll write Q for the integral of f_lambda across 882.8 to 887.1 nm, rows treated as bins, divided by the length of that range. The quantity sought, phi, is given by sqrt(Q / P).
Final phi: 3.61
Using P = 0.98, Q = 12.9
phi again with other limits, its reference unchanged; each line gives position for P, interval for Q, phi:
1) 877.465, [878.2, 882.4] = 3.71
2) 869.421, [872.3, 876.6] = 3.75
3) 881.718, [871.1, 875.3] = 3.80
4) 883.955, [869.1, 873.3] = 3.80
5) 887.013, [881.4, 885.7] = 3.69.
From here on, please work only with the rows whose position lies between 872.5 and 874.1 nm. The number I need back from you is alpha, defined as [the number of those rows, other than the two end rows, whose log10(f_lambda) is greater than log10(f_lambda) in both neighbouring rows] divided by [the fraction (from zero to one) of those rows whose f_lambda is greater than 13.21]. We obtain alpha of 1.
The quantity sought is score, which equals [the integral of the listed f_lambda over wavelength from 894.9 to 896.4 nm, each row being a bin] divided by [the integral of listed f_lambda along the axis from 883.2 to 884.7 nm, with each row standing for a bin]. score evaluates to 0.98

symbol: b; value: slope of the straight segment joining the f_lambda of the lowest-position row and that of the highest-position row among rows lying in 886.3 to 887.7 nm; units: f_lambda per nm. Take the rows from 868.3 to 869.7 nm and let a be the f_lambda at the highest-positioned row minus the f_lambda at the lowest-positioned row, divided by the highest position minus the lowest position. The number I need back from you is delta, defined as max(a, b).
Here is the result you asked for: 0.15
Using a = -0.1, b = 0.15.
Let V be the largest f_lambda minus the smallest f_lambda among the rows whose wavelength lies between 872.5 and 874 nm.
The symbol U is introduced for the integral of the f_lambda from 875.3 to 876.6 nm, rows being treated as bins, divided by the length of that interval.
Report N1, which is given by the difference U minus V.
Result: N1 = 13.6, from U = 13.9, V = 0.30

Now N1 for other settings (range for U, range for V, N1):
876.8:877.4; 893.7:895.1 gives 13.6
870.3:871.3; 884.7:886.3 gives 14.0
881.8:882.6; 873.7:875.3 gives 13.1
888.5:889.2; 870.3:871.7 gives 13.4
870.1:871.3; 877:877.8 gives 14.2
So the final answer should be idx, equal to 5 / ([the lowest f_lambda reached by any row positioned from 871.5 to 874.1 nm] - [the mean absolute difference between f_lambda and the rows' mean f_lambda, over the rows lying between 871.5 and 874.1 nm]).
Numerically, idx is 0.359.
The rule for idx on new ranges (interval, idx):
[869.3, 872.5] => 0.357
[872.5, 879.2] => 0.376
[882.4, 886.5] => 0.410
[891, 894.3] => 0.404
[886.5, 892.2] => 0.397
